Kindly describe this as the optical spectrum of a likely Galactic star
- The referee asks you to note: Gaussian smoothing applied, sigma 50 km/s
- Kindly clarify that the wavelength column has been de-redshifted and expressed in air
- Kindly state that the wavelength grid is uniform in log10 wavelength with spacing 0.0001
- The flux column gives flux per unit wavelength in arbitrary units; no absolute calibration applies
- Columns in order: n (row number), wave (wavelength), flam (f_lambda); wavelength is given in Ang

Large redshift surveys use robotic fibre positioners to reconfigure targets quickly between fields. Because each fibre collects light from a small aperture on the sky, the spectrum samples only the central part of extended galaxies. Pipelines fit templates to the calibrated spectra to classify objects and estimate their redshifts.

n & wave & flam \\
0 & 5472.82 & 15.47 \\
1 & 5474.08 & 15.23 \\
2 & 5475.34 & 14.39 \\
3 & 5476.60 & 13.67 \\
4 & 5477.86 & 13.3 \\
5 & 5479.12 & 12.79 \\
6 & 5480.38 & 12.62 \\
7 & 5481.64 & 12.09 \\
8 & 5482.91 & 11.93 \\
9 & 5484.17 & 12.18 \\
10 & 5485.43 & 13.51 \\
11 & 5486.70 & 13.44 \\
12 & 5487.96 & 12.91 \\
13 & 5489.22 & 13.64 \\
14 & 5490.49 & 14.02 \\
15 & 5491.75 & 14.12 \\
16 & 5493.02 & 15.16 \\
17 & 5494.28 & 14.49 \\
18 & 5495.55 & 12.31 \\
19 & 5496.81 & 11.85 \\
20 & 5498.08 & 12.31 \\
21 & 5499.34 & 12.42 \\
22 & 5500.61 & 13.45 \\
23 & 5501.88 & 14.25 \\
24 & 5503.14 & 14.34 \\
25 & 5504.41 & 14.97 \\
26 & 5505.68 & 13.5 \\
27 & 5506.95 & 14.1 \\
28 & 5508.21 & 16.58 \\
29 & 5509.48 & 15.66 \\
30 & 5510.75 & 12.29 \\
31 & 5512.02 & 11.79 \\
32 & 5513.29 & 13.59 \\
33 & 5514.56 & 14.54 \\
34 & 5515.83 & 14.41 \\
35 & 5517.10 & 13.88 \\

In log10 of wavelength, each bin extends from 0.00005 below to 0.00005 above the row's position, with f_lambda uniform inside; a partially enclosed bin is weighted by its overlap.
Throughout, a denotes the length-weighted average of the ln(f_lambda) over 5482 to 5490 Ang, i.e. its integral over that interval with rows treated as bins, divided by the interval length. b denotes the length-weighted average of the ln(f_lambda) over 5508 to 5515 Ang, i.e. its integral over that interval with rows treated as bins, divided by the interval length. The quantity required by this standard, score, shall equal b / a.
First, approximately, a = 2.56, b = 2.62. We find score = 1.03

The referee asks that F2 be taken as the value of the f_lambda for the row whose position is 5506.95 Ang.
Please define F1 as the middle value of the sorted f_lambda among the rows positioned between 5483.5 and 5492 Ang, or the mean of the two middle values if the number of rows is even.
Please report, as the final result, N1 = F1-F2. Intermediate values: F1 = 13.51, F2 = 14.1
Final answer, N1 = -0.6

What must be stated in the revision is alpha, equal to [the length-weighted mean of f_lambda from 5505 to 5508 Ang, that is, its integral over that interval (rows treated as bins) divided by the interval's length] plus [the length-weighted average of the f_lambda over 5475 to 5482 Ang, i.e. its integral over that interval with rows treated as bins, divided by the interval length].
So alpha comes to 27.4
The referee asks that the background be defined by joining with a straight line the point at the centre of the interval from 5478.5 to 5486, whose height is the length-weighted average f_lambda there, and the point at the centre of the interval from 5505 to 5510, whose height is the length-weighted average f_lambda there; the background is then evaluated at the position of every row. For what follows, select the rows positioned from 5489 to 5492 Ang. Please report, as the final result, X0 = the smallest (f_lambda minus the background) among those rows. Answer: 0.5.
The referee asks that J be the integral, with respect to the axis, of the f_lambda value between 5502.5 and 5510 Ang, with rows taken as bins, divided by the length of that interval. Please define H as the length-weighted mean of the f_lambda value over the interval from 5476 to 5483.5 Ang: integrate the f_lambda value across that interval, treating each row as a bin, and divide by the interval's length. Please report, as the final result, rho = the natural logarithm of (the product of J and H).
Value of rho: 5.24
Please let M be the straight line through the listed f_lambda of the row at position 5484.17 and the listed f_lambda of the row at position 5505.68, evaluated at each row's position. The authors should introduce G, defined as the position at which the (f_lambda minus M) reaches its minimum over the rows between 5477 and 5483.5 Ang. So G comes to 5482.91 Ang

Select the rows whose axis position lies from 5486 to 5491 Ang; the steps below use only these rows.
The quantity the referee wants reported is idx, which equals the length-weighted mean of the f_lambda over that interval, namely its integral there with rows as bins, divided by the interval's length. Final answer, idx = 13.5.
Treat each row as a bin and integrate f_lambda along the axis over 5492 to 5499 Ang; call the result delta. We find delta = 93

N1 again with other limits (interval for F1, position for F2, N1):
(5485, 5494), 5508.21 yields -2.9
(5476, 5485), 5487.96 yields -0.3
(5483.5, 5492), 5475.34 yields -0.9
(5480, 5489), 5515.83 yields -1.8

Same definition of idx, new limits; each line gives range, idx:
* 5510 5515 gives 13.0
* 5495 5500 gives 12.2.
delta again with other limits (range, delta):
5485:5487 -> 27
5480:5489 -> 114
